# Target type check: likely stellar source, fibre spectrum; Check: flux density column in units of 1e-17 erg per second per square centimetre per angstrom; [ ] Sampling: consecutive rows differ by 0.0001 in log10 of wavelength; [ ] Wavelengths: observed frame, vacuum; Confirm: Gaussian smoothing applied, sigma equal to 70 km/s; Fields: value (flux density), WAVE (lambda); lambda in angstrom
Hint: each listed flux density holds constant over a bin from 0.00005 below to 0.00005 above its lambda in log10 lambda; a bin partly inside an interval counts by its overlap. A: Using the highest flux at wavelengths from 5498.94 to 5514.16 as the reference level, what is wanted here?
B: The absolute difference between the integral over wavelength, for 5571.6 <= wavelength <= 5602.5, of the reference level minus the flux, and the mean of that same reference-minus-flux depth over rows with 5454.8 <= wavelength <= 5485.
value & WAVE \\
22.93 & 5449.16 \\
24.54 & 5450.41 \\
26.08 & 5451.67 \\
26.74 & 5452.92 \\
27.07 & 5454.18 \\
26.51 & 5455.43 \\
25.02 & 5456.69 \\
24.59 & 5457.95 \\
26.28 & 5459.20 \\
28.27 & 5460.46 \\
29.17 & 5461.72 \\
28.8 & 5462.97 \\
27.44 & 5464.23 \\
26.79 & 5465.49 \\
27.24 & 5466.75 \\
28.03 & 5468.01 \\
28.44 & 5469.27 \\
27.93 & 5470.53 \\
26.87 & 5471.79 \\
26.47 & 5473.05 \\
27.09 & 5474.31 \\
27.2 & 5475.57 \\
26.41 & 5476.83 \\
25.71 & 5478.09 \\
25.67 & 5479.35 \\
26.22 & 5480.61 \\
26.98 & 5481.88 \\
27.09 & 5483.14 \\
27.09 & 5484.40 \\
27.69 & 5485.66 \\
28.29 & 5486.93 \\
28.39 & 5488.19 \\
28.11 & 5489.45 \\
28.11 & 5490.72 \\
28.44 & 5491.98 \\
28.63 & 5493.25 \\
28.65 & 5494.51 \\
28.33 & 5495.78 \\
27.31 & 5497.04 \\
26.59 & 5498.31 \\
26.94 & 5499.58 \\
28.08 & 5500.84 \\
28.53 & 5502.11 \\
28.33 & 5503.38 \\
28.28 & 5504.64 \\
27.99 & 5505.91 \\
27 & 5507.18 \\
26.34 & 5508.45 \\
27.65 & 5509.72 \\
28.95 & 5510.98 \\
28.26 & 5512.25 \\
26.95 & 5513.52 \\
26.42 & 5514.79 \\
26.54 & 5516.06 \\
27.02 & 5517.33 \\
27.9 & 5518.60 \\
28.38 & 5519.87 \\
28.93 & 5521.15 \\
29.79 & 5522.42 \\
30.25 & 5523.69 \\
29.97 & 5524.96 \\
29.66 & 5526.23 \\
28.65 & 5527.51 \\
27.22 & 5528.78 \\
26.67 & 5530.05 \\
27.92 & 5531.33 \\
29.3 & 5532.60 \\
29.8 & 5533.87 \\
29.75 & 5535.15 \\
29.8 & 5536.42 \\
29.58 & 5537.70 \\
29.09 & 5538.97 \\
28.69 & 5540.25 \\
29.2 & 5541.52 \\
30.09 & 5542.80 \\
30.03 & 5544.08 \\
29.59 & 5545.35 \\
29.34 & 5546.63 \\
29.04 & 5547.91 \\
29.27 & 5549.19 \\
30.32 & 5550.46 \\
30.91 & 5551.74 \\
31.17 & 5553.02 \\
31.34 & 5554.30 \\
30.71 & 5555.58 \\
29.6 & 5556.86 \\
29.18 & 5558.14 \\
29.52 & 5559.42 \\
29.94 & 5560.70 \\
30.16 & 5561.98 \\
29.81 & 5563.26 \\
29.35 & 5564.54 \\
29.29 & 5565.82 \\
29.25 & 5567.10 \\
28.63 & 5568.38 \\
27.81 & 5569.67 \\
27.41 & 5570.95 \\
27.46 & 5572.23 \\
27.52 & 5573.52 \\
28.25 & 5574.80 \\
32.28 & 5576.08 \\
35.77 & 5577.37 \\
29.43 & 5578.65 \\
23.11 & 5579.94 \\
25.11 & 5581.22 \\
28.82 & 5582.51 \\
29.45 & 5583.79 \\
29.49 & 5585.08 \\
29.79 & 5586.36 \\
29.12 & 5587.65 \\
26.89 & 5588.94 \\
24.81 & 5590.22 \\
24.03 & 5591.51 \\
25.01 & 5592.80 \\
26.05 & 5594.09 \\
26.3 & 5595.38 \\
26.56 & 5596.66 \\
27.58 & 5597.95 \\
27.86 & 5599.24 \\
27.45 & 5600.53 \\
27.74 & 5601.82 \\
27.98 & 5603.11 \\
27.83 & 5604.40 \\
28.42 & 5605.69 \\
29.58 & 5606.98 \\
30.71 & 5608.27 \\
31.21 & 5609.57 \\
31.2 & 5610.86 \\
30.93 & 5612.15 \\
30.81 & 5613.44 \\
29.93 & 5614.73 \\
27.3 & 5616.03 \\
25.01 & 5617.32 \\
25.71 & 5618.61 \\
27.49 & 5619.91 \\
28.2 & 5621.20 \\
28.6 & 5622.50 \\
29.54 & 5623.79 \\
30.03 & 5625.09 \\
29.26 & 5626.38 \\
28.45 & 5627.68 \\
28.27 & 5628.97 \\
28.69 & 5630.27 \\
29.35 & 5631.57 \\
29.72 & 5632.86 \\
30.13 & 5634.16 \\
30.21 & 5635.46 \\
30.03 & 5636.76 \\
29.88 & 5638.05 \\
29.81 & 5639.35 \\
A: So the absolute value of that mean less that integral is 35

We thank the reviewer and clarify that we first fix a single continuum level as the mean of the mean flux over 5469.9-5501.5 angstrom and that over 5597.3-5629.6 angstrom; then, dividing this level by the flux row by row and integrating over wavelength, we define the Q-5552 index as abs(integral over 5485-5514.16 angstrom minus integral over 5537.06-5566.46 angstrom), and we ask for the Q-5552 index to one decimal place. 1.6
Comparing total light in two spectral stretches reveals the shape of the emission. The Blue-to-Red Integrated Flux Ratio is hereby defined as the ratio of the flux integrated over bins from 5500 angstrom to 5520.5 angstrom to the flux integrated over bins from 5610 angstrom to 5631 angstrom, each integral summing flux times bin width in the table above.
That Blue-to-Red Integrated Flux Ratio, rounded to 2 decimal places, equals 0.94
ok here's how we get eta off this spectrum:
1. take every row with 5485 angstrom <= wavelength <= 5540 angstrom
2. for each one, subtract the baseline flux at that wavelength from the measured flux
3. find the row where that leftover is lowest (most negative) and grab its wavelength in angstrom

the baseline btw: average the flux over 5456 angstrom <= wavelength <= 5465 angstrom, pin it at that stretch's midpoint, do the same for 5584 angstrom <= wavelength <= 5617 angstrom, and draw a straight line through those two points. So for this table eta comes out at 5508.45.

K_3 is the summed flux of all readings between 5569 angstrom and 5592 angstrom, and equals 507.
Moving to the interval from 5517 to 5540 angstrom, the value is 520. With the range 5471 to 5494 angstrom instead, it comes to 490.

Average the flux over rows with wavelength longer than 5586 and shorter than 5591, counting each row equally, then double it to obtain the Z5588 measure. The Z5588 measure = 55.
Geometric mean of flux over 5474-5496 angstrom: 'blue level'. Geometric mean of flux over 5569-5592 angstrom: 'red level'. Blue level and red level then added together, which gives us 55.4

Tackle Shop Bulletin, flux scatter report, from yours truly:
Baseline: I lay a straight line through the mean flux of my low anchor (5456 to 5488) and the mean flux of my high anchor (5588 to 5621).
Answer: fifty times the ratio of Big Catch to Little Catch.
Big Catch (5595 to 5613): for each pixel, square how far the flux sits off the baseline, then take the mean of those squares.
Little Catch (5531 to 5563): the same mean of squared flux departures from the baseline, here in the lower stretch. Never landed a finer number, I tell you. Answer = 31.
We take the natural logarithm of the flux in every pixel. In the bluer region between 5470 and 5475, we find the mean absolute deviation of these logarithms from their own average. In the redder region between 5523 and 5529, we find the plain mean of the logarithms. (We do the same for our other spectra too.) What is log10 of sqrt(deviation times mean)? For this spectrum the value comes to -0.64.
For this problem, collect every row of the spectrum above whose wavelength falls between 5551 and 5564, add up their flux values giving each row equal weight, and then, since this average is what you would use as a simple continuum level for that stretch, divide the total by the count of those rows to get 30.2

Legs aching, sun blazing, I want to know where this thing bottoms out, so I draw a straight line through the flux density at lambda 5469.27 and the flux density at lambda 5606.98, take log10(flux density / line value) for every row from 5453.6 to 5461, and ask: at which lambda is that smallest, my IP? 5457.95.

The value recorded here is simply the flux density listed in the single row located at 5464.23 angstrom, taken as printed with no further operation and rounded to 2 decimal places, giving 27.44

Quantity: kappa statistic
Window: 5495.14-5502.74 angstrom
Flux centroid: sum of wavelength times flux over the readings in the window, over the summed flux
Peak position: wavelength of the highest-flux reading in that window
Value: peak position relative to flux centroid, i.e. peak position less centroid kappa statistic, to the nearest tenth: 3.2 angstrom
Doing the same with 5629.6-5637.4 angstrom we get 1.9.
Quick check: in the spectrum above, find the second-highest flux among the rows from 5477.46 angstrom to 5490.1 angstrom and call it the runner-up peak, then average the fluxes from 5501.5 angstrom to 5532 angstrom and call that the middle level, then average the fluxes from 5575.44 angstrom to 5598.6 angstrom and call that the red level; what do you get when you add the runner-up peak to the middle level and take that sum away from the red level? -28.6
